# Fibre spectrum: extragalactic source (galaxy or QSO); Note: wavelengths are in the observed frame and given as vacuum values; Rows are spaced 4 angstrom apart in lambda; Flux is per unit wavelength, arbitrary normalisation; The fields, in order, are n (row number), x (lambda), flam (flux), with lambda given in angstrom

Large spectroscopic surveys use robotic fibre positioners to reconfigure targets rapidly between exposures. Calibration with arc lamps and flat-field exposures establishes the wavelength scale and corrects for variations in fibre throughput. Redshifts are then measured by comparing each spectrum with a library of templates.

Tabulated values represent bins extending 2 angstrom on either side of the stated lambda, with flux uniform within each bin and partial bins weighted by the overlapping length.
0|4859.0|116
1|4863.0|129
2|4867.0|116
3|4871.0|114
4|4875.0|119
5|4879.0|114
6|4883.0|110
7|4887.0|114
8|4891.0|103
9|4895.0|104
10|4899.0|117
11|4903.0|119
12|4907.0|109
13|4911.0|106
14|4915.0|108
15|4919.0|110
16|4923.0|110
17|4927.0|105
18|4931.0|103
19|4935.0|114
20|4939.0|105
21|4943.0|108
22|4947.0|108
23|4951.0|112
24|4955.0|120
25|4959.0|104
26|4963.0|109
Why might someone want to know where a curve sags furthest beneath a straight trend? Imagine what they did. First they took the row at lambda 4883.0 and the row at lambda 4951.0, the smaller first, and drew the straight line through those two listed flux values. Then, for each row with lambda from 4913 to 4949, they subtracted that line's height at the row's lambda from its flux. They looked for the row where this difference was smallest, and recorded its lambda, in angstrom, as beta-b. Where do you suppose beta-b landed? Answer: 4931.0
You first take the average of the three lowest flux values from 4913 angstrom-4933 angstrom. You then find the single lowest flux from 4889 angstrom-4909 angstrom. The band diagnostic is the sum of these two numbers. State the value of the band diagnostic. 208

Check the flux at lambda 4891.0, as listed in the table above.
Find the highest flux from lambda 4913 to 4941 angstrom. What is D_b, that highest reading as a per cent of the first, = 111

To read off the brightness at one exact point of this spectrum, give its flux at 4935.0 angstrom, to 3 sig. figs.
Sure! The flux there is 114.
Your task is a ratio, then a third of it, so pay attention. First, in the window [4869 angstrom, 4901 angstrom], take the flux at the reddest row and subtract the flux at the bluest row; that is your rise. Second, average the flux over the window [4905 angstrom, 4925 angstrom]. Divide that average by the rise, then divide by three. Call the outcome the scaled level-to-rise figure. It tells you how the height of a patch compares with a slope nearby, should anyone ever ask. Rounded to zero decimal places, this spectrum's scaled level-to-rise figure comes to 12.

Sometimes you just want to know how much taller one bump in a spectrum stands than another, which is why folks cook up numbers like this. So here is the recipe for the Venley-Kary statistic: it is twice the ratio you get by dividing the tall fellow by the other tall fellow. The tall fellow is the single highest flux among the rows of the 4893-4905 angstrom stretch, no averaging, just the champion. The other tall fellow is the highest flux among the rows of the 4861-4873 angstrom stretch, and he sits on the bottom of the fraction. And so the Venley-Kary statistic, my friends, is 1.84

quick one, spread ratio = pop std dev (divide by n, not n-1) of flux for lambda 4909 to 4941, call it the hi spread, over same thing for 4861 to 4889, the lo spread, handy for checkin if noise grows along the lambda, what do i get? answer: 0.59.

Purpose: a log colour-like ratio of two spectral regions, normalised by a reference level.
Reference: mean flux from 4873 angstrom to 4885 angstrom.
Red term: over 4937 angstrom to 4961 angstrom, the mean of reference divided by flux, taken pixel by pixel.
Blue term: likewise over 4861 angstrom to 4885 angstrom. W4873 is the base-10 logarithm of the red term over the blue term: 0.029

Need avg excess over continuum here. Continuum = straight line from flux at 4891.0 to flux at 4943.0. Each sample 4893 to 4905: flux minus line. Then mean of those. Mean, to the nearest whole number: 10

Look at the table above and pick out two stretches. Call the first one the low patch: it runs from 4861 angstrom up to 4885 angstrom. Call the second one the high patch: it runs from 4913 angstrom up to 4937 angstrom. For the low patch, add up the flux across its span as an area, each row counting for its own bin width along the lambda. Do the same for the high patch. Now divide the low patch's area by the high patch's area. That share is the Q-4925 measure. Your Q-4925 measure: 1.08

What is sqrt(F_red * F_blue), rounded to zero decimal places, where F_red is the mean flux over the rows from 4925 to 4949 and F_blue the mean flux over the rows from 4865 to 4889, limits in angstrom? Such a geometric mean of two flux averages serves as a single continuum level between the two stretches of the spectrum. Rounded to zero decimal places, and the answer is 111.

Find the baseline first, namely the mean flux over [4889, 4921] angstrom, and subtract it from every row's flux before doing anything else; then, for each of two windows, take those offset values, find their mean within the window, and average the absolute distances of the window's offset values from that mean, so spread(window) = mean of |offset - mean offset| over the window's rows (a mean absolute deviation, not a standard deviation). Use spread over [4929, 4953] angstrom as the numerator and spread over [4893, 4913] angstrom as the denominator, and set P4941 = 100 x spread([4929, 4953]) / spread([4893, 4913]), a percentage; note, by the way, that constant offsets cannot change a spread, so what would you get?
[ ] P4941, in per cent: 56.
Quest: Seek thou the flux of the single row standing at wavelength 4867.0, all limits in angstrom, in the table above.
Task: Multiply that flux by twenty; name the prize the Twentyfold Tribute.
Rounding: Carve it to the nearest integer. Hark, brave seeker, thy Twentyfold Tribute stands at 2320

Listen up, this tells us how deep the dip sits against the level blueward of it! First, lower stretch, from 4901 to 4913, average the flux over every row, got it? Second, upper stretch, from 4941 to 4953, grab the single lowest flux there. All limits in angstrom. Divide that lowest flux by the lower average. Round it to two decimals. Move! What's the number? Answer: 0.97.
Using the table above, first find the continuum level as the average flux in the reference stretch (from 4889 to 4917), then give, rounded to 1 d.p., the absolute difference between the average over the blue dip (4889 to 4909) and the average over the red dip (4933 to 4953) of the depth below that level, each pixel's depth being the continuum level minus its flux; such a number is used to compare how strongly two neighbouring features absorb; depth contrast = 1.0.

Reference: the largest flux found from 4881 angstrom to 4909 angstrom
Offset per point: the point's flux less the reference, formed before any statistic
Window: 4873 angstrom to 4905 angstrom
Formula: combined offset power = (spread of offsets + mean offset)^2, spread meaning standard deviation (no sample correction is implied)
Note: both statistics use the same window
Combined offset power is 0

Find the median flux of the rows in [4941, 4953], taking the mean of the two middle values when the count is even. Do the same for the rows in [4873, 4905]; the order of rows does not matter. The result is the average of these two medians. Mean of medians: 111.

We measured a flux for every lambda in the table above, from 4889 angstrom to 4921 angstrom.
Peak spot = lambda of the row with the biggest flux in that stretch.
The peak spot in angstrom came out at 4903.0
